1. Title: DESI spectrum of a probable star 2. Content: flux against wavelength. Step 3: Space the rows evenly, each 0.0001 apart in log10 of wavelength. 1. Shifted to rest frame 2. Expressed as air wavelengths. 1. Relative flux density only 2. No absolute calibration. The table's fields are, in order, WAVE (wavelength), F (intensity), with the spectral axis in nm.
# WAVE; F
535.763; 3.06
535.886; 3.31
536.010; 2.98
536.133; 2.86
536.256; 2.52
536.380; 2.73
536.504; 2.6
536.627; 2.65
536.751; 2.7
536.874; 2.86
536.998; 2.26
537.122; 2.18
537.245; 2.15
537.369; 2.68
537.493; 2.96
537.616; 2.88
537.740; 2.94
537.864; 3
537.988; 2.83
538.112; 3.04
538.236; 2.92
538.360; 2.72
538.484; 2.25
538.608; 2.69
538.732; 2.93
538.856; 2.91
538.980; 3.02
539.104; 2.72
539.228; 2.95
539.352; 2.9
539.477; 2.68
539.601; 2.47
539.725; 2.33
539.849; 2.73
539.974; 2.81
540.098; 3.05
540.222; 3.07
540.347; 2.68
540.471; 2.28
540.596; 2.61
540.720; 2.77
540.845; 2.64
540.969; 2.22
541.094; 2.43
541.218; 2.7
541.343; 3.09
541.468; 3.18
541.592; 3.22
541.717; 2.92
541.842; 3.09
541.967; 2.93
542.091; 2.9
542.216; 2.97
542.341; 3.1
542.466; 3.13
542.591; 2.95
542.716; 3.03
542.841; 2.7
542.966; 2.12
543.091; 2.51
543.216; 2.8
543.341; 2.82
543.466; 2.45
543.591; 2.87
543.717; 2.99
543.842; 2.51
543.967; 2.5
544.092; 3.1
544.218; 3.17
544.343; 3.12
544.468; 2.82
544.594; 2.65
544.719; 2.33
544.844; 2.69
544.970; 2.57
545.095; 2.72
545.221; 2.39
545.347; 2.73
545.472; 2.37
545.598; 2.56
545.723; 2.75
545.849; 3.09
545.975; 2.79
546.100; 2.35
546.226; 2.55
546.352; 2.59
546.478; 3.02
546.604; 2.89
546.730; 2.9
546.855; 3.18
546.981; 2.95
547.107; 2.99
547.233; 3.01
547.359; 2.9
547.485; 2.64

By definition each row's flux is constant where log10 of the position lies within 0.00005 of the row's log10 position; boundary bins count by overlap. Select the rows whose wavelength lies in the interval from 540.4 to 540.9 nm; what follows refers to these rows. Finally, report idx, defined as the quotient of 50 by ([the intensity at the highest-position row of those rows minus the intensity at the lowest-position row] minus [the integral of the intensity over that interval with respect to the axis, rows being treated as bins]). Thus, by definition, -54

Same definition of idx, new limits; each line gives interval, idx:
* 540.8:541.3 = -42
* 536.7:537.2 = -28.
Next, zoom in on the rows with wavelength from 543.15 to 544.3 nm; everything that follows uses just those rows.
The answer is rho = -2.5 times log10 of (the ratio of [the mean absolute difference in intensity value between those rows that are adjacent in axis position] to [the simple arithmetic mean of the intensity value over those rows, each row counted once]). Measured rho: 2.58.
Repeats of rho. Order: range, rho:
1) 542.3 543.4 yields 2.68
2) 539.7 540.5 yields 2.56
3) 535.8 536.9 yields 3.02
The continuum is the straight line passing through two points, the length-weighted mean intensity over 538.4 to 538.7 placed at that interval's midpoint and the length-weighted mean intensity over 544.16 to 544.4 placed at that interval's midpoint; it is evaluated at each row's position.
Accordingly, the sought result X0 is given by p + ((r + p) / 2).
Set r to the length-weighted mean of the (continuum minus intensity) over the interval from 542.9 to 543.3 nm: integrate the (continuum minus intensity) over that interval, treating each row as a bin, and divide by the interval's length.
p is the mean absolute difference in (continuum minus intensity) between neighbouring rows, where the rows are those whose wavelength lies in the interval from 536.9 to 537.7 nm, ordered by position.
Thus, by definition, 0.57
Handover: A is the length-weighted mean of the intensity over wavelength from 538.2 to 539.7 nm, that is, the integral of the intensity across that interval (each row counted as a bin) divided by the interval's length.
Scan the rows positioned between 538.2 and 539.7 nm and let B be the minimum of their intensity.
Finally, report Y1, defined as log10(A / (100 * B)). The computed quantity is -1.91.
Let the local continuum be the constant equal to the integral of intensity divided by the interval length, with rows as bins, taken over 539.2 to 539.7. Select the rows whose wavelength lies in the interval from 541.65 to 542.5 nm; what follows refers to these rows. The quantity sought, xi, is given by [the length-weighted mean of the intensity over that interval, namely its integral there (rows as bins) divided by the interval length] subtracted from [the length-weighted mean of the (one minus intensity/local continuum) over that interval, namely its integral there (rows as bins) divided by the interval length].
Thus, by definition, -3.11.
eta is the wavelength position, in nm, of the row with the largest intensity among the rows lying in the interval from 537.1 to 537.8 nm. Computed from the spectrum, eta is 537.493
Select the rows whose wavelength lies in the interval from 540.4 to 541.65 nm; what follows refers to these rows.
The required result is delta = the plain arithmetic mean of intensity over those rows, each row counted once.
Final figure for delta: 2.71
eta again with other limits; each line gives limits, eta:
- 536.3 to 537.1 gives 536.874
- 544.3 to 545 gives 544.343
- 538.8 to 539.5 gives 538.980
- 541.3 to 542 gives 541.592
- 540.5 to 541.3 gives 540.720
